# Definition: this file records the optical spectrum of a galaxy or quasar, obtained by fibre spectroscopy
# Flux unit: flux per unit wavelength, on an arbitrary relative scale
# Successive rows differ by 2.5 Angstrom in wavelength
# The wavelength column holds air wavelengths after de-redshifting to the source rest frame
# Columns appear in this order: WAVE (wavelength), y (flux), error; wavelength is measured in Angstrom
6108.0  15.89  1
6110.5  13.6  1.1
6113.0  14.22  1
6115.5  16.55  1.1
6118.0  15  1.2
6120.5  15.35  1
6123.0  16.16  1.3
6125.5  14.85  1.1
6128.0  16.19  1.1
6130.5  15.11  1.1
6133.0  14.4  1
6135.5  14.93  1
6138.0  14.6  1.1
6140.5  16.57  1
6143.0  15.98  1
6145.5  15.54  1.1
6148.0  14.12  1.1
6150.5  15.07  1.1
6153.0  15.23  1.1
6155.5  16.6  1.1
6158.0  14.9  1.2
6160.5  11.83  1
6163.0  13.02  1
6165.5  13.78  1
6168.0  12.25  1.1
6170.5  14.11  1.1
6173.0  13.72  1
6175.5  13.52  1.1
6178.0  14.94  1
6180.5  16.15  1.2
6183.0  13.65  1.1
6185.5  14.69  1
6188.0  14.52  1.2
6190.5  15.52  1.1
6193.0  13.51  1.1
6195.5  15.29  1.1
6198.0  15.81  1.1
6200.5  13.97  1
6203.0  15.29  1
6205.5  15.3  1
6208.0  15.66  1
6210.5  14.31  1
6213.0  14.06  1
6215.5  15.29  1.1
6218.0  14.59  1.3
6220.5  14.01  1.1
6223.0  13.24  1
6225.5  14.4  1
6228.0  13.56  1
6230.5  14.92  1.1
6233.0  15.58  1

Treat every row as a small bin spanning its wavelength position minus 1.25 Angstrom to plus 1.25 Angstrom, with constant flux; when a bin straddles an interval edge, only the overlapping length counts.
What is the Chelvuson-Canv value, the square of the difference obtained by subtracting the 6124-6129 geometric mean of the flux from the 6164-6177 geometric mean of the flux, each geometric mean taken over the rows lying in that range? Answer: 4.2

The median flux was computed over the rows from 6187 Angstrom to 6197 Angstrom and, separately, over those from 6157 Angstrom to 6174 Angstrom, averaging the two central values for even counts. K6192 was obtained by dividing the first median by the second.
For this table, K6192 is 1.09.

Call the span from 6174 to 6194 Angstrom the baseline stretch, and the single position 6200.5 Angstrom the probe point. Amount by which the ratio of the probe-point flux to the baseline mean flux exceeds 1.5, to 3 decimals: -0.541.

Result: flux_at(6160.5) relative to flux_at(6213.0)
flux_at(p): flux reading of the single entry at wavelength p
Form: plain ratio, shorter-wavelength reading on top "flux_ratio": 0.84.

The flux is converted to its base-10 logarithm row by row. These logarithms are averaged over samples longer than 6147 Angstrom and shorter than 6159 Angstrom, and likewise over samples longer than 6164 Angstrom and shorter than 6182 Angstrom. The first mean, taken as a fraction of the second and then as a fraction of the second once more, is 0.90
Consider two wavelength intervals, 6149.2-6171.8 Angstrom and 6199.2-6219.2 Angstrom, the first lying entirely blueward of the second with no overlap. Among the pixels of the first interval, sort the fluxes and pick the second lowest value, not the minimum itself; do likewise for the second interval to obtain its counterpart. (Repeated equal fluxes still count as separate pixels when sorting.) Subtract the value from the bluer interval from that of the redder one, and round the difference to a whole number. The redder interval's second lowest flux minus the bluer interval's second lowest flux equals 2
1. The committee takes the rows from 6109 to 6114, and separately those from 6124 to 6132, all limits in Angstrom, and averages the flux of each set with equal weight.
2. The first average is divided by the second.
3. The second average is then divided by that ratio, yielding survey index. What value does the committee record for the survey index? 17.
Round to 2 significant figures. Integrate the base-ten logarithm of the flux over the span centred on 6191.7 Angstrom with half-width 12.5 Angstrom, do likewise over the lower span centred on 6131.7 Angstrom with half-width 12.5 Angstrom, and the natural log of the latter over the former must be 0.014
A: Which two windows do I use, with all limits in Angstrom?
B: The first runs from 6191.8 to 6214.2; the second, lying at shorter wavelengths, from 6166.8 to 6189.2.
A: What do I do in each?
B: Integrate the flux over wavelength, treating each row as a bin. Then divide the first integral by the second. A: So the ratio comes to 1.04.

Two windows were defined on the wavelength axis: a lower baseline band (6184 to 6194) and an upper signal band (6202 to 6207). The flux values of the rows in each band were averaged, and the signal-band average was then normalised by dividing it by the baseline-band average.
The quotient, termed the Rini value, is 1.05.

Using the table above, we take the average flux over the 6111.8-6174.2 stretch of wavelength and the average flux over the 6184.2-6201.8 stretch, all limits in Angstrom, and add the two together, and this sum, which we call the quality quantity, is 29.6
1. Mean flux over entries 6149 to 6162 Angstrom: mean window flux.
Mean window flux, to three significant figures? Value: 14.7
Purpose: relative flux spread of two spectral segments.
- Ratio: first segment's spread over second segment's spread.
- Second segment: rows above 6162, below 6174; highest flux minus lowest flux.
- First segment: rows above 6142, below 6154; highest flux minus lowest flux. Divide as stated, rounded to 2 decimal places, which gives 1.00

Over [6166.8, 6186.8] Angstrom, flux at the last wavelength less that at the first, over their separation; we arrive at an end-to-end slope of 0.14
